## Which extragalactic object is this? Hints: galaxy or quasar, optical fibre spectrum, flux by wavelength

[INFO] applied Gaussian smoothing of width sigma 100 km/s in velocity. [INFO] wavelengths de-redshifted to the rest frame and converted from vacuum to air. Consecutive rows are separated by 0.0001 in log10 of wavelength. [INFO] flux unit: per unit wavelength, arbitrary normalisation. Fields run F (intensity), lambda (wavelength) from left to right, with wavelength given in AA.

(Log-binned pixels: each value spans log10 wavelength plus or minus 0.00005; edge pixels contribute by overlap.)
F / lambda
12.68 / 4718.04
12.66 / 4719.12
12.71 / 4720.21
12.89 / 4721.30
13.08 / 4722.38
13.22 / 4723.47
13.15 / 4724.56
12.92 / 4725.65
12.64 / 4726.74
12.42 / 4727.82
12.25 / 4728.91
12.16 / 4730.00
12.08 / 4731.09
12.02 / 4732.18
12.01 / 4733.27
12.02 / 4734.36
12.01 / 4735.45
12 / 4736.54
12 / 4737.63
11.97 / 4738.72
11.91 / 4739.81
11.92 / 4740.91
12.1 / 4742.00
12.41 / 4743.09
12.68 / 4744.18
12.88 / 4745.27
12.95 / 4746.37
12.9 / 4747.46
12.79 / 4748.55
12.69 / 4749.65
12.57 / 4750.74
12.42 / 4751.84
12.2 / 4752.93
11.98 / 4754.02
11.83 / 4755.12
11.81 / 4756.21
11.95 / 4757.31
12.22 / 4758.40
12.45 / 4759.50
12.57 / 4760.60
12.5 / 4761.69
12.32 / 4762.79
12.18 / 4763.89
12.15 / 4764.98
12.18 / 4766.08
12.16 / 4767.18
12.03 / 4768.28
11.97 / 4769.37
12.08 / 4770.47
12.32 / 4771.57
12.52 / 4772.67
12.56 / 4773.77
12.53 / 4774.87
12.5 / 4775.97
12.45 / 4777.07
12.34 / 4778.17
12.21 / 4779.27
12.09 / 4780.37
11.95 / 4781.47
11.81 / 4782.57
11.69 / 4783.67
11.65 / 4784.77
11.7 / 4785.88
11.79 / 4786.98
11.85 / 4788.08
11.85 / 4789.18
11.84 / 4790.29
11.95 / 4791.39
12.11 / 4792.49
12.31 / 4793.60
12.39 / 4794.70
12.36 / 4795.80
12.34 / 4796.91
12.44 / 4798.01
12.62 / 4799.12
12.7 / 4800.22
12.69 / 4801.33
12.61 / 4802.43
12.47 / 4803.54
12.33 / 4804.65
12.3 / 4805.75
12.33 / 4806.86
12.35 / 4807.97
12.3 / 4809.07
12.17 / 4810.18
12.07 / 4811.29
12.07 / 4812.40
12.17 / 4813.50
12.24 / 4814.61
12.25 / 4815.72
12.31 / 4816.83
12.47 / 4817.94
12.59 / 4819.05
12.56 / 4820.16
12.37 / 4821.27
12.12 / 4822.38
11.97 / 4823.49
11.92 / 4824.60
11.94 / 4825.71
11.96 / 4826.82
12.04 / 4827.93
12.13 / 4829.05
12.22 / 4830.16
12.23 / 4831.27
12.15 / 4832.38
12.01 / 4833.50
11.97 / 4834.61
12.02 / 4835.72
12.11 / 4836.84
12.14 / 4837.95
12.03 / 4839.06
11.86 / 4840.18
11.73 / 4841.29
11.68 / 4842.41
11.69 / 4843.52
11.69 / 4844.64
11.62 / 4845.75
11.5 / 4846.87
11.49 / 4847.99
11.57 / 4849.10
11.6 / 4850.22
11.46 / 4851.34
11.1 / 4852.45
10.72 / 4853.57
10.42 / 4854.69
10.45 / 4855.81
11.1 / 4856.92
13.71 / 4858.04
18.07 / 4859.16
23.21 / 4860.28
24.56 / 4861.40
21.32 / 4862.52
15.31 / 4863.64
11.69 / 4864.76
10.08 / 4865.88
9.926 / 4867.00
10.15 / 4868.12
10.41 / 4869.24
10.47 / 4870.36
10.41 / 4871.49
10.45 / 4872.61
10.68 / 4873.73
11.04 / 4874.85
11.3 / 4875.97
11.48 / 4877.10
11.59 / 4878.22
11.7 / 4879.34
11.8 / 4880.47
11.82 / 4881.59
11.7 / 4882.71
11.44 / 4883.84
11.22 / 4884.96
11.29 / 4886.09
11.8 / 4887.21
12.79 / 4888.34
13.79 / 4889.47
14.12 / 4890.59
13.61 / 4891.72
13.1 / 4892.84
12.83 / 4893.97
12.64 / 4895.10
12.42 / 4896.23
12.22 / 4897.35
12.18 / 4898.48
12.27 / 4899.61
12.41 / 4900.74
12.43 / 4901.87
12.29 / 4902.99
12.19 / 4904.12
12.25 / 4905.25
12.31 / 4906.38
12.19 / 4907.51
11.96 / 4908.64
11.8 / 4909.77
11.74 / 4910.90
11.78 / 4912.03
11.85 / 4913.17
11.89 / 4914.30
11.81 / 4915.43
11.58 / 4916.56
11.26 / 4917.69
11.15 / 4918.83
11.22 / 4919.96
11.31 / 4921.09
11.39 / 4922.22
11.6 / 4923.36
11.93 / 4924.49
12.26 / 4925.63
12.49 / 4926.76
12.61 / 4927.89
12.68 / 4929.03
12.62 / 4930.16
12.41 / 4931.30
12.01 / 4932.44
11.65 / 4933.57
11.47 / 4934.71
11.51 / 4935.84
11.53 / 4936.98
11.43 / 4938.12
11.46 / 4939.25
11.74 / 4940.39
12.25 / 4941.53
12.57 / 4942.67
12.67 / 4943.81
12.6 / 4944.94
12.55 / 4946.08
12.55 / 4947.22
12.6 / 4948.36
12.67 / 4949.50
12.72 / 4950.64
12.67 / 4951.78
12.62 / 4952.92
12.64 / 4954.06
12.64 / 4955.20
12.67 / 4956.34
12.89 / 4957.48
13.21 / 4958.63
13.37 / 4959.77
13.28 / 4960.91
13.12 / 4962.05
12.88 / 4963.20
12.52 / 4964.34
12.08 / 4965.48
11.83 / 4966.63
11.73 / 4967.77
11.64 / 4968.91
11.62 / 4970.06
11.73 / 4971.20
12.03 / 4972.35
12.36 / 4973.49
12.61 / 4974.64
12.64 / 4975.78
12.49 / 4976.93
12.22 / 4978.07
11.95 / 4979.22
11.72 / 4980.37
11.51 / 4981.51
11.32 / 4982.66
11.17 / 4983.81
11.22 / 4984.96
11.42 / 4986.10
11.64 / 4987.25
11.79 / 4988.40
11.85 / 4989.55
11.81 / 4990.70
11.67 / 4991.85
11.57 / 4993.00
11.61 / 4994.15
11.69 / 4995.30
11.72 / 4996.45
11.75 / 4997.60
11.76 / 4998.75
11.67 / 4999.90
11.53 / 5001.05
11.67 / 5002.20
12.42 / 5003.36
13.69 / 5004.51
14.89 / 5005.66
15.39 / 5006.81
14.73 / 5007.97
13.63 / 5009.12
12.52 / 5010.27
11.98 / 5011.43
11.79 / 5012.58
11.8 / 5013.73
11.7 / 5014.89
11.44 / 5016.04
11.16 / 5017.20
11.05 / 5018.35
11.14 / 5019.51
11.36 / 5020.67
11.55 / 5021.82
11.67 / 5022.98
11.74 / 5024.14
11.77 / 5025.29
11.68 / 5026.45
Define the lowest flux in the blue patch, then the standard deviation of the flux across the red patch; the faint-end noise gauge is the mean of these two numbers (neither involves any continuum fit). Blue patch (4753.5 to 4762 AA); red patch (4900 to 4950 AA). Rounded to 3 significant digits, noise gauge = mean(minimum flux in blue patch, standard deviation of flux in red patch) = 6.14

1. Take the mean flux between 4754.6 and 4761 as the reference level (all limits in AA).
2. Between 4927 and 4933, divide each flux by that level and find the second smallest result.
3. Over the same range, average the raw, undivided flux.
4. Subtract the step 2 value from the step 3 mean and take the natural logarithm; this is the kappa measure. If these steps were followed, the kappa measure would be 2.44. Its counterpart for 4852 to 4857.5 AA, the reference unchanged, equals 2.29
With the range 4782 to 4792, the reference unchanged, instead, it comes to 2.38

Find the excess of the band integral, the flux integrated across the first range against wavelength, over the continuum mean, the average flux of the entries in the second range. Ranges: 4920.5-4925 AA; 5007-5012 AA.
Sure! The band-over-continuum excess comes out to 39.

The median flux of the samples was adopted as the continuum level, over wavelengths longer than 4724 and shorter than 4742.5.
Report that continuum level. 12.0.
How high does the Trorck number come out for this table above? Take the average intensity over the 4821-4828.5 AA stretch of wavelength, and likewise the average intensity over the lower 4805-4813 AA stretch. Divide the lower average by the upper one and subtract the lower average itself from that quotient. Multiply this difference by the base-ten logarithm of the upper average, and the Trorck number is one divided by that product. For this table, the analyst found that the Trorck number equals -0.0825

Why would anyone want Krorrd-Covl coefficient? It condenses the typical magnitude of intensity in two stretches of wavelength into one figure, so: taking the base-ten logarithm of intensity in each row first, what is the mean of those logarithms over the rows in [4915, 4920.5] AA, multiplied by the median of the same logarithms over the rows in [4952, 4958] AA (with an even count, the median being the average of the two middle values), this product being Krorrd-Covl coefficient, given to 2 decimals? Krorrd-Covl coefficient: 1.16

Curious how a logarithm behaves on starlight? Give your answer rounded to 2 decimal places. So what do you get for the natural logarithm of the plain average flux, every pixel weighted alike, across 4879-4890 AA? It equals 2.48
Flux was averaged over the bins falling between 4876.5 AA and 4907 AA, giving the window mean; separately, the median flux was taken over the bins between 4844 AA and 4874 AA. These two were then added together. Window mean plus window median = 23.74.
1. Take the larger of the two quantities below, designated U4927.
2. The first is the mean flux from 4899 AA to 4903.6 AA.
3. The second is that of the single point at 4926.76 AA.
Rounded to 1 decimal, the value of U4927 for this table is 12.5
